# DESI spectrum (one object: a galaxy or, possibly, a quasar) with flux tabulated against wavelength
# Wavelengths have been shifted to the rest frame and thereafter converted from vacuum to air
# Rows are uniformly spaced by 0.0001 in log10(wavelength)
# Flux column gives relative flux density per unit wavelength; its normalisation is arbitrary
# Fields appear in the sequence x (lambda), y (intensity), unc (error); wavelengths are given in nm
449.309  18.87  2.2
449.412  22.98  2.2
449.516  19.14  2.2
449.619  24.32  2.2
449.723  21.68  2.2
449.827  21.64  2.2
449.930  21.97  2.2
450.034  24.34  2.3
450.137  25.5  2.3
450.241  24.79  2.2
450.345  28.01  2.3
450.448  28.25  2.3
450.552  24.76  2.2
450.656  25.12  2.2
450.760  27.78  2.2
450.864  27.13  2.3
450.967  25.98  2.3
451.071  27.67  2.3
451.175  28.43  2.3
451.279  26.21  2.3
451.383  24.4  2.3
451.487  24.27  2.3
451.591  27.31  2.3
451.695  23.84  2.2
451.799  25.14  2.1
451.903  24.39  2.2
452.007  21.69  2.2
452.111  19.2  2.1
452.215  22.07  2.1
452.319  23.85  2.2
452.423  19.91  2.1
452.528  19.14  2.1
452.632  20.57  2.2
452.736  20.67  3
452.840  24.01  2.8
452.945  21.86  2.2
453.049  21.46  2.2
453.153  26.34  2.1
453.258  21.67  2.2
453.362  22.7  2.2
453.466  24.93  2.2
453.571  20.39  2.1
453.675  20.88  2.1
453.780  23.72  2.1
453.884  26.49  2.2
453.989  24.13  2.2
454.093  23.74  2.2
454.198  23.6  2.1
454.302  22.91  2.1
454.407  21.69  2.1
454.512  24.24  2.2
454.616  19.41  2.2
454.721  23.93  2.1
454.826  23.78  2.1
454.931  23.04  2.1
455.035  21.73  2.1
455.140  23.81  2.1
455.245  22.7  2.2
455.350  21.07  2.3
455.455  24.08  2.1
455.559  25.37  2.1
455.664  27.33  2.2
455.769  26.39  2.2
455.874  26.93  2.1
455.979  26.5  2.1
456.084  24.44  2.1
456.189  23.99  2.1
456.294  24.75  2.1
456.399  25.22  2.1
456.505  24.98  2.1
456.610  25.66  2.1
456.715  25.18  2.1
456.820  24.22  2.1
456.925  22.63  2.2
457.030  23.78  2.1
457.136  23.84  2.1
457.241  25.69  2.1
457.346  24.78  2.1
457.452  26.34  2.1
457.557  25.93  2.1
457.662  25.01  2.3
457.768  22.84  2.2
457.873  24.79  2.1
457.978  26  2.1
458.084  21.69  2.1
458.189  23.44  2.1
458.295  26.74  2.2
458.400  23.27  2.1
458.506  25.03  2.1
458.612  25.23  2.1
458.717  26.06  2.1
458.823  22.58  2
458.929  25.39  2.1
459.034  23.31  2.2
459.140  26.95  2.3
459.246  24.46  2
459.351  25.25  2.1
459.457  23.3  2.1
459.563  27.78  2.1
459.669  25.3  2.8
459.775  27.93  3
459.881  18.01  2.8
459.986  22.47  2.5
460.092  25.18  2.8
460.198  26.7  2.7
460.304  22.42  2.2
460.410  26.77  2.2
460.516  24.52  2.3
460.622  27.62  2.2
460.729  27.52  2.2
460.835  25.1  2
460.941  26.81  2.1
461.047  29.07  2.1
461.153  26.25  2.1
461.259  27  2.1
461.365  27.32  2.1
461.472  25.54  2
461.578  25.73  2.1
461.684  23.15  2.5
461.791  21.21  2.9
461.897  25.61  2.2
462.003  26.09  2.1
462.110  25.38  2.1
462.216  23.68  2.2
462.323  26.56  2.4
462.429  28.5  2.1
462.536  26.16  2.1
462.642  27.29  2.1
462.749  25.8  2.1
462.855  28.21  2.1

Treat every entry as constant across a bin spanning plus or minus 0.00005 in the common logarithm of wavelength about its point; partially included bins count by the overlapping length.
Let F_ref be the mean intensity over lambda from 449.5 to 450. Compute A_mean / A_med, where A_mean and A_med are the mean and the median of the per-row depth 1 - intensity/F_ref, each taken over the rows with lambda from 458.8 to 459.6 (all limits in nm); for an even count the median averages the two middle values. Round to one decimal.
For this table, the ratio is 1.0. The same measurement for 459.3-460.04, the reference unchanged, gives 0.7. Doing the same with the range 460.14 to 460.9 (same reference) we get 0.8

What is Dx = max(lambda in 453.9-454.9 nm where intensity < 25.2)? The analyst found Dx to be 454.826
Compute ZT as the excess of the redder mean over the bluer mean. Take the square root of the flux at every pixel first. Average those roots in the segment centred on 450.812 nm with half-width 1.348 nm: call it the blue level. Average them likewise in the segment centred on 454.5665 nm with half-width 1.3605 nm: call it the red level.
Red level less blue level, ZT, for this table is -0.12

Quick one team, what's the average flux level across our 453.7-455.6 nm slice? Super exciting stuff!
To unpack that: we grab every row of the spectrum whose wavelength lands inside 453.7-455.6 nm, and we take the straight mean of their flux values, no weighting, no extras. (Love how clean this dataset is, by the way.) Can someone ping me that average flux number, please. 23.3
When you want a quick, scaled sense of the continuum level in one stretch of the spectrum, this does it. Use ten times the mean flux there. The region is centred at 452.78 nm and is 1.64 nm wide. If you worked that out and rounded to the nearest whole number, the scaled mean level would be 219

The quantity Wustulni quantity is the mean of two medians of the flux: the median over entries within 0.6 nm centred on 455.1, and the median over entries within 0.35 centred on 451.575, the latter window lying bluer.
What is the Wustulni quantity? 23.6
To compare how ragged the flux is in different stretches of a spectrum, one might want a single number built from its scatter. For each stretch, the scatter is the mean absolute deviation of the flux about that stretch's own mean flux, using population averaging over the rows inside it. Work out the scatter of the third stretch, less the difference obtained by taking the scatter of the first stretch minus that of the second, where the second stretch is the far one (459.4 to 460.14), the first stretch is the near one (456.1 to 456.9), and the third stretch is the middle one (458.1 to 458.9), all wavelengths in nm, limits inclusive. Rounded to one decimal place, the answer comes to 3.4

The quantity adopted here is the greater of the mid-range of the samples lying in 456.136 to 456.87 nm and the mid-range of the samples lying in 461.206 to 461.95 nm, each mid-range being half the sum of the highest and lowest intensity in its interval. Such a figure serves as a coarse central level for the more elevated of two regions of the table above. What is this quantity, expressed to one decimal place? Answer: 24.8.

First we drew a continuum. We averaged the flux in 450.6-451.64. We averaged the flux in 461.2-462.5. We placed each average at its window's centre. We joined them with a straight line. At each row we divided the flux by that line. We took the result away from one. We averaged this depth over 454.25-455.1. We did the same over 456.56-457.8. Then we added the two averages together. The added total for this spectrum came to 0.18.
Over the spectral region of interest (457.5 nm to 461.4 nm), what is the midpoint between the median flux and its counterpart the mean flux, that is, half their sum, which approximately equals 25.2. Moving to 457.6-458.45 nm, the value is 24.2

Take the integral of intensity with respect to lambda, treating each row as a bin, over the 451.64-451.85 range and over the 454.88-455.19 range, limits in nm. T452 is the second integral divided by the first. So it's 1.4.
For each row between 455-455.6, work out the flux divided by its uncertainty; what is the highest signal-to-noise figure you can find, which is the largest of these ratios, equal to 12.1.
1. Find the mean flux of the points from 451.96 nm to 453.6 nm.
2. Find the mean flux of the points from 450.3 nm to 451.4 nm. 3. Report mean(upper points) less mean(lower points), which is -4.8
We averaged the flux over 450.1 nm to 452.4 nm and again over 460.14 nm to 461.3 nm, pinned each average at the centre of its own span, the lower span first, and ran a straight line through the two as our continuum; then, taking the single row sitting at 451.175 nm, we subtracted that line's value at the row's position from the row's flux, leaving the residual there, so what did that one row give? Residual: 3.2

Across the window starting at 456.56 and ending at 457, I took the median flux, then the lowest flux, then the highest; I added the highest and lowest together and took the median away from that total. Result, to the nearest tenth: 23.6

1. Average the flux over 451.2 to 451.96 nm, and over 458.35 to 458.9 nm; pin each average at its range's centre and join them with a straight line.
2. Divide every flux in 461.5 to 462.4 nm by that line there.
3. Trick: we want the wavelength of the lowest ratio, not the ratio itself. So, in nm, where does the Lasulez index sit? 461.791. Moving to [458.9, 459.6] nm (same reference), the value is 459.034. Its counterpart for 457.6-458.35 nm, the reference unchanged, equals 458.084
